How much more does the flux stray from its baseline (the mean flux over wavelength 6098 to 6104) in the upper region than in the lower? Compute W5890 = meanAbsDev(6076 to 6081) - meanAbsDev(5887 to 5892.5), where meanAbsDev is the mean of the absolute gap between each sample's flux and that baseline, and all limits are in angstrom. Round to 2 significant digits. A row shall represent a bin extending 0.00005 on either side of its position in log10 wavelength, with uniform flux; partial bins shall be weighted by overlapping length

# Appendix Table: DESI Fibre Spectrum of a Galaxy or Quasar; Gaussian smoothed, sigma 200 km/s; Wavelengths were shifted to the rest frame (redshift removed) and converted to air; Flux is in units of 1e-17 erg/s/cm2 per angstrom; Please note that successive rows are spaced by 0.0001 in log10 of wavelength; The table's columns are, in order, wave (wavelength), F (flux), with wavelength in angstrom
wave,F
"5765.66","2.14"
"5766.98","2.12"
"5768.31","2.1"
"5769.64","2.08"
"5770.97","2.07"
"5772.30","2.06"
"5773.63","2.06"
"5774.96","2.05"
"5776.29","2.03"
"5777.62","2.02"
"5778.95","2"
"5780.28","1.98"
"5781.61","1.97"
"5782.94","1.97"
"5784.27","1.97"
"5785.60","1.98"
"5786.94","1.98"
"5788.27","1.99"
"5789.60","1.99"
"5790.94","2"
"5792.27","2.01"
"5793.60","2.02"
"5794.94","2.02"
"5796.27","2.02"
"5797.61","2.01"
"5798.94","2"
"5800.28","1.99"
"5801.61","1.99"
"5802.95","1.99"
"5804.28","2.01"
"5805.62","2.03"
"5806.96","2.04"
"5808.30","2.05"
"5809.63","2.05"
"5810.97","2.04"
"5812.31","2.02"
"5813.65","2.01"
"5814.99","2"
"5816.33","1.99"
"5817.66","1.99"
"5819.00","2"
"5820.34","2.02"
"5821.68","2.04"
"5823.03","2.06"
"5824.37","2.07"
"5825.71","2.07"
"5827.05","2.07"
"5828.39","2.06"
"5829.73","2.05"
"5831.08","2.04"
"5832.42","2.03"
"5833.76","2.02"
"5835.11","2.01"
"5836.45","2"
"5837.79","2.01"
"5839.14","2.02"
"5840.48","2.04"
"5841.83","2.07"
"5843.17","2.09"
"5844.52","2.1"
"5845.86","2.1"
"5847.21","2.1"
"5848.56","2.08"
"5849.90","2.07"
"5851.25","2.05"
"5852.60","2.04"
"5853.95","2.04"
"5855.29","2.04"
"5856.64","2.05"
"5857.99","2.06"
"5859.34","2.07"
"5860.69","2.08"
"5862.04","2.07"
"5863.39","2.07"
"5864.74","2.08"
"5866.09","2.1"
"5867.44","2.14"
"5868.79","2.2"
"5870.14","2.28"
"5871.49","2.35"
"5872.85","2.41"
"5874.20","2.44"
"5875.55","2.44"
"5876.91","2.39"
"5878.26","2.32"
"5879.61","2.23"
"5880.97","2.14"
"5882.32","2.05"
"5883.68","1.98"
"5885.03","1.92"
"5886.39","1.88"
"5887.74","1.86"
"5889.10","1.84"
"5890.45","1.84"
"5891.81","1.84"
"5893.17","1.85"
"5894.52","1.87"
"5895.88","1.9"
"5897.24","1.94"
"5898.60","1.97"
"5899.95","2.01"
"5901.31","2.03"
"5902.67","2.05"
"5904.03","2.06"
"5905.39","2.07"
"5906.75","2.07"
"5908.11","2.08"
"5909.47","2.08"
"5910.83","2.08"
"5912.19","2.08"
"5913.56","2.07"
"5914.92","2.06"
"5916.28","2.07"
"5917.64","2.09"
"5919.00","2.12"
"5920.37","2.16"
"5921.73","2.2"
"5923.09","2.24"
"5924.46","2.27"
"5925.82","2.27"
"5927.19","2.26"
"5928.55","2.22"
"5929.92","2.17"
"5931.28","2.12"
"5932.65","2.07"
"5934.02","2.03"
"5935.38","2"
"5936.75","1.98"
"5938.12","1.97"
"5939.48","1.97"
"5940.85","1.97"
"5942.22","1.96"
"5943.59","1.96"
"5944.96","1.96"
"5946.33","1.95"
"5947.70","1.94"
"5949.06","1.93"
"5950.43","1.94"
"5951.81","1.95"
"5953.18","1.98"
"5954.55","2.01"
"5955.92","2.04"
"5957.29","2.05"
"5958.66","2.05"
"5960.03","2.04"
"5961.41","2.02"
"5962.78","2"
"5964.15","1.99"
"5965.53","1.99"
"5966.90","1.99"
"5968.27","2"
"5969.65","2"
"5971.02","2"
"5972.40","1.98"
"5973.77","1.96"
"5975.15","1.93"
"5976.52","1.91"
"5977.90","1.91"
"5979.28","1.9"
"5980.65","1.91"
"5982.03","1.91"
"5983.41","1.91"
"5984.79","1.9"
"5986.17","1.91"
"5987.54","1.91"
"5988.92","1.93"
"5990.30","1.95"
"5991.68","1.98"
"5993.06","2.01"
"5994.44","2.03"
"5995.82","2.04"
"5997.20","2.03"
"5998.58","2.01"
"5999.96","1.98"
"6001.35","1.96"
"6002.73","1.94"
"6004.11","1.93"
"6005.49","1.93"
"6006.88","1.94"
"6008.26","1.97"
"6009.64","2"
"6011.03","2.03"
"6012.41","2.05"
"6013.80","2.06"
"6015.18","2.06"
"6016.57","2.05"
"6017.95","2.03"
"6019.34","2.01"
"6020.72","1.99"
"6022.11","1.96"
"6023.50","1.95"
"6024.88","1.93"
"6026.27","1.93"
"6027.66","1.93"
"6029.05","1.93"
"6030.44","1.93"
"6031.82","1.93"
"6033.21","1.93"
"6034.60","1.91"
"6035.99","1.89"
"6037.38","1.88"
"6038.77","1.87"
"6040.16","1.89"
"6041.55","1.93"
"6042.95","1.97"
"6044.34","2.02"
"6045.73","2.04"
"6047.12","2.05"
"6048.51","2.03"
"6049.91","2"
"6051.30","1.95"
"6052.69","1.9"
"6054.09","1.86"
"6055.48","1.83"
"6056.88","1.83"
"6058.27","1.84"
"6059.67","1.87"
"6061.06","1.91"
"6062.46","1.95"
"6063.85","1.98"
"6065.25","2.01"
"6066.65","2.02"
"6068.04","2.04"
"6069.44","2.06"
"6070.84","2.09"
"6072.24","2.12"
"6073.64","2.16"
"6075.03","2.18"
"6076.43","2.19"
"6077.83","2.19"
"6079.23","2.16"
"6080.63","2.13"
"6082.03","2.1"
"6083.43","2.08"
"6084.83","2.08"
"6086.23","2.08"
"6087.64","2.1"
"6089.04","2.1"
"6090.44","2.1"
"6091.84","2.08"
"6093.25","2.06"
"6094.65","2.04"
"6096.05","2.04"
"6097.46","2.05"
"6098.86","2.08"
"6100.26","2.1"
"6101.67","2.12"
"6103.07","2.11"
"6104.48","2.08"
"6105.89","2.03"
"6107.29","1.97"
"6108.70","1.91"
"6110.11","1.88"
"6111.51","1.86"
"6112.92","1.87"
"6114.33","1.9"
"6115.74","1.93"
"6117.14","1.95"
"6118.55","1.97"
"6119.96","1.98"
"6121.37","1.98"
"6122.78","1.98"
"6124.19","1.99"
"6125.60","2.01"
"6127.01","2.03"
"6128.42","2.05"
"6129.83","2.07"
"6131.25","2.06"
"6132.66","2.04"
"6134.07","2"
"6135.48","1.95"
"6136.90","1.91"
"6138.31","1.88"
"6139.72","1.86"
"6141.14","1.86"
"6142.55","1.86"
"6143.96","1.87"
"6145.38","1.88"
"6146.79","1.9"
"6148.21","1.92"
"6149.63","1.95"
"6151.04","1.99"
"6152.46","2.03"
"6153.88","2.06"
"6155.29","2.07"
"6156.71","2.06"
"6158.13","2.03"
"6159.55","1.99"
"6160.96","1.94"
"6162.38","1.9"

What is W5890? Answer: -0.19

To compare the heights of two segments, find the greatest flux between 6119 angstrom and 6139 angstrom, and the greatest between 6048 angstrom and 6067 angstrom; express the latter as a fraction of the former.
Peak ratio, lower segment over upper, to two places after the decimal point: 0.98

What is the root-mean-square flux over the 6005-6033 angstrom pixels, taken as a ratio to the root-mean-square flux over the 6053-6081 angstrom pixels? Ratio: 0.98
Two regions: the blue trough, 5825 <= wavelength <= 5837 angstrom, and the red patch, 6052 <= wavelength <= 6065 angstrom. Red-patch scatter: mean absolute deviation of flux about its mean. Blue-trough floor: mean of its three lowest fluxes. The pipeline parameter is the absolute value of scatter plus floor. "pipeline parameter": 2.05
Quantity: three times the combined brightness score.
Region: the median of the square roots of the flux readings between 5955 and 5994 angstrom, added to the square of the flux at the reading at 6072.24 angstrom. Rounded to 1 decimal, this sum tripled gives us 17.7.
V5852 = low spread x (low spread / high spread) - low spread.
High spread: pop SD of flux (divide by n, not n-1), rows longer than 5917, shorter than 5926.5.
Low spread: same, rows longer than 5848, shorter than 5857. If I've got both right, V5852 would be -0.01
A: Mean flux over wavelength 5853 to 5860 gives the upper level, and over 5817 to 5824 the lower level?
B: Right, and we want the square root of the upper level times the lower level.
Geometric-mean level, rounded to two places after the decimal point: 2.04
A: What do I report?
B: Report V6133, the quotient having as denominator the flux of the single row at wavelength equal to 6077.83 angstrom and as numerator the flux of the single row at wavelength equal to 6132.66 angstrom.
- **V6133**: 0.932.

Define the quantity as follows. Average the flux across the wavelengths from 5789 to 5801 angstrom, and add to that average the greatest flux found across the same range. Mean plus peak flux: 4.03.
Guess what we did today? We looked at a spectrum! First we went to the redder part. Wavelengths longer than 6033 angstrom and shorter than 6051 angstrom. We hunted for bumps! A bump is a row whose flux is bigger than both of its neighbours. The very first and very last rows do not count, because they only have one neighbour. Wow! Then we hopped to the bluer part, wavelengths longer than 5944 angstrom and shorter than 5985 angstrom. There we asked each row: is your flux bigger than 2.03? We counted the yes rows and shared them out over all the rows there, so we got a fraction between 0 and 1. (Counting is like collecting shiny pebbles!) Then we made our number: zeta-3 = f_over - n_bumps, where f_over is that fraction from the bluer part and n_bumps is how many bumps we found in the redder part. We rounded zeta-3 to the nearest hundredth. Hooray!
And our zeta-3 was -0.87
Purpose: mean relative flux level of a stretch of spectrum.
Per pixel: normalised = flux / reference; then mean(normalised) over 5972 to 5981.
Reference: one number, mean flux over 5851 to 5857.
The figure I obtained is 0.944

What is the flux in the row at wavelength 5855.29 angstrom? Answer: 2.04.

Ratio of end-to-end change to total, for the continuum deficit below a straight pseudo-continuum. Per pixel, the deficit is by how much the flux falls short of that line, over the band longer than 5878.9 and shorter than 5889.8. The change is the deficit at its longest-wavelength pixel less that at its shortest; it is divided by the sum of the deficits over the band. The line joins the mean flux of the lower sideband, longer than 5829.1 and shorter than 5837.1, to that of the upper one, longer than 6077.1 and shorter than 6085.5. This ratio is 0.9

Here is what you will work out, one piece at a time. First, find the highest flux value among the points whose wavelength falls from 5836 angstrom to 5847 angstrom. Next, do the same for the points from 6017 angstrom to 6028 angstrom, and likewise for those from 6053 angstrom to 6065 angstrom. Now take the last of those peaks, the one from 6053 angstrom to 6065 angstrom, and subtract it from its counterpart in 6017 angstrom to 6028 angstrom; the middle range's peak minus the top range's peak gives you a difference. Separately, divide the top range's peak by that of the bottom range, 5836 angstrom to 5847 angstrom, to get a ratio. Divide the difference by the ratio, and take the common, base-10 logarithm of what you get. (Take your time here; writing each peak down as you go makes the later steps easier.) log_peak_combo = -1.28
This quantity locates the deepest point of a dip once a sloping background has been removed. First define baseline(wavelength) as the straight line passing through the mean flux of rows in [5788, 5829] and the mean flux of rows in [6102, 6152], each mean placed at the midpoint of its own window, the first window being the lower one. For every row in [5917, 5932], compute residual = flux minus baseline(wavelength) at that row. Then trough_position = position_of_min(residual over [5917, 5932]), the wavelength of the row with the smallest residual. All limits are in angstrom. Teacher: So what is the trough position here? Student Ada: 5917.64 angstrom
